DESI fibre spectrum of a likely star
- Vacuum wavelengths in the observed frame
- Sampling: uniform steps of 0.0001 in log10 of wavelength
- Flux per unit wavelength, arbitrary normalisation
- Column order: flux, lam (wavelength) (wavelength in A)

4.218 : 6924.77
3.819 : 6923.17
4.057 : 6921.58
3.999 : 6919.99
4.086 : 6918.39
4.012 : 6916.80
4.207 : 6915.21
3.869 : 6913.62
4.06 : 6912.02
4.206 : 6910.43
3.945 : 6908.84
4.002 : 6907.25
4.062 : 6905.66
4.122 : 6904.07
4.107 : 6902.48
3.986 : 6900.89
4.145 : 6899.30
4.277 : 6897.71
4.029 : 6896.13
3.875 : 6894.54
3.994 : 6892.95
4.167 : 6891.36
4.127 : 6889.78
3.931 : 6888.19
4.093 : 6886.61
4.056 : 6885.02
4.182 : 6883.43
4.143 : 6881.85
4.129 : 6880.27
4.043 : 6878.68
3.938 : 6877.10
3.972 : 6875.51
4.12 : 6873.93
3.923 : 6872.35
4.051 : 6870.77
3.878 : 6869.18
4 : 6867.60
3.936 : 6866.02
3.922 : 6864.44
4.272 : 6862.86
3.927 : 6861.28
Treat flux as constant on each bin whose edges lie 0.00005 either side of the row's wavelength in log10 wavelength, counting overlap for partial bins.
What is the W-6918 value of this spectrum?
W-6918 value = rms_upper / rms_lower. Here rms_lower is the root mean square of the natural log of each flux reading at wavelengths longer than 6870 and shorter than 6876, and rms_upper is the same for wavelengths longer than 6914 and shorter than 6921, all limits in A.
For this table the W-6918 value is 1.01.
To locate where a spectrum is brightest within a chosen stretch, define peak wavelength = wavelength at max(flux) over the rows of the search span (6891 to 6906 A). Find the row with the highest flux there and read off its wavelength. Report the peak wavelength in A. 6897.71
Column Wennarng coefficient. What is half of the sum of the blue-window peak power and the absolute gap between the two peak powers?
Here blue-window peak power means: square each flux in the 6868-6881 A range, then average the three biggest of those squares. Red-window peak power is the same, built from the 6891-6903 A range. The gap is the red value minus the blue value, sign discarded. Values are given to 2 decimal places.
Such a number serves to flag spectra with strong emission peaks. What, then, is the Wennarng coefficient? 8.81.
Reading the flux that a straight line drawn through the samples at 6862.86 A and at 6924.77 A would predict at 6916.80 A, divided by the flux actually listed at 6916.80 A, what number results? 1.05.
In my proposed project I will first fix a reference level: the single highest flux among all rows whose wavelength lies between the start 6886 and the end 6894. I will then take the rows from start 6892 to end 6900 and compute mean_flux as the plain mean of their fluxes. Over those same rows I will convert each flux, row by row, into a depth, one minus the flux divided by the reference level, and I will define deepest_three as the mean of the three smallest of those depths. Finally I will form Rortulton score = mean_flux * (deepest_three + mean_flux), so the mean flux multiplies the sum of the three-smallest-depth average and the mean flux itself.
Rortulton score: 16.53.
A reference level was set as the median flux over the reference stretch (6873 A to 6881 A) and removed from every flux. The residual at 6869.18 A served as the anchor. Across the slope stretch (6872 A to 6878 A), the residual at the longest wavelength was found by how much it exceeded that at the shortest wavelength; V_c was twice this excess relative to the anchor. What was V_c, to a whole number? 0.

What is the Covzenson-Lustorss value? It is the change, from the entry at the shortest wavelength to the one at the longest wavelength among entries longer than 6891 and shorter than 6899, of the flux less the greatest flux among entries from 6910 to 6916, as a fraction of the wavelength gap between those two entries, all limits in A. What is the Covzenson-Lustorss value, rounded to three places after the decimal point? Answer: 0.017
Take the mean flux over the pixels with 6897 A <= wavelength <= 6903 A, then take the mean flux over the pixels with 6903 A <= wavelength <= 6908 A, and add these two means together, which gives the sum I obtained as 8.19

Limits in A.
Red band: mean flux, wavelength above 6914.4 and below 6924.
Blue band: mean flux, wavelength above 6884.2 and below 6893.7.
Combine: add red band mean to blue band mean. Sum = 8.09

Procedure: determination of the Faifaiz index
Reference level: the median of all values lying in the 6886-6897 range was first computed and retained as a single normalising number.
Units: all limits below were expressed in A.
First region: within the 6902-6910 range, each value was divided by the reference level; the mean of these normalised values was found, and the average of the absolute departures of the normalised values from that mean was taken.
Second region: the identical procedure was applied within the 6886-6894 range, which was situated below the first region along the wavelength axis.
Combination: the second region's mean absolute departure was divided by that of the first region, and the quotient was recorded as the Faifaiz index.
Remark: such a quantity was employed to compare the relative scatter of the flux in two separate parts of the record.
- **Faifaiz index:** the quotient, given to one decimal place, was 1.3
